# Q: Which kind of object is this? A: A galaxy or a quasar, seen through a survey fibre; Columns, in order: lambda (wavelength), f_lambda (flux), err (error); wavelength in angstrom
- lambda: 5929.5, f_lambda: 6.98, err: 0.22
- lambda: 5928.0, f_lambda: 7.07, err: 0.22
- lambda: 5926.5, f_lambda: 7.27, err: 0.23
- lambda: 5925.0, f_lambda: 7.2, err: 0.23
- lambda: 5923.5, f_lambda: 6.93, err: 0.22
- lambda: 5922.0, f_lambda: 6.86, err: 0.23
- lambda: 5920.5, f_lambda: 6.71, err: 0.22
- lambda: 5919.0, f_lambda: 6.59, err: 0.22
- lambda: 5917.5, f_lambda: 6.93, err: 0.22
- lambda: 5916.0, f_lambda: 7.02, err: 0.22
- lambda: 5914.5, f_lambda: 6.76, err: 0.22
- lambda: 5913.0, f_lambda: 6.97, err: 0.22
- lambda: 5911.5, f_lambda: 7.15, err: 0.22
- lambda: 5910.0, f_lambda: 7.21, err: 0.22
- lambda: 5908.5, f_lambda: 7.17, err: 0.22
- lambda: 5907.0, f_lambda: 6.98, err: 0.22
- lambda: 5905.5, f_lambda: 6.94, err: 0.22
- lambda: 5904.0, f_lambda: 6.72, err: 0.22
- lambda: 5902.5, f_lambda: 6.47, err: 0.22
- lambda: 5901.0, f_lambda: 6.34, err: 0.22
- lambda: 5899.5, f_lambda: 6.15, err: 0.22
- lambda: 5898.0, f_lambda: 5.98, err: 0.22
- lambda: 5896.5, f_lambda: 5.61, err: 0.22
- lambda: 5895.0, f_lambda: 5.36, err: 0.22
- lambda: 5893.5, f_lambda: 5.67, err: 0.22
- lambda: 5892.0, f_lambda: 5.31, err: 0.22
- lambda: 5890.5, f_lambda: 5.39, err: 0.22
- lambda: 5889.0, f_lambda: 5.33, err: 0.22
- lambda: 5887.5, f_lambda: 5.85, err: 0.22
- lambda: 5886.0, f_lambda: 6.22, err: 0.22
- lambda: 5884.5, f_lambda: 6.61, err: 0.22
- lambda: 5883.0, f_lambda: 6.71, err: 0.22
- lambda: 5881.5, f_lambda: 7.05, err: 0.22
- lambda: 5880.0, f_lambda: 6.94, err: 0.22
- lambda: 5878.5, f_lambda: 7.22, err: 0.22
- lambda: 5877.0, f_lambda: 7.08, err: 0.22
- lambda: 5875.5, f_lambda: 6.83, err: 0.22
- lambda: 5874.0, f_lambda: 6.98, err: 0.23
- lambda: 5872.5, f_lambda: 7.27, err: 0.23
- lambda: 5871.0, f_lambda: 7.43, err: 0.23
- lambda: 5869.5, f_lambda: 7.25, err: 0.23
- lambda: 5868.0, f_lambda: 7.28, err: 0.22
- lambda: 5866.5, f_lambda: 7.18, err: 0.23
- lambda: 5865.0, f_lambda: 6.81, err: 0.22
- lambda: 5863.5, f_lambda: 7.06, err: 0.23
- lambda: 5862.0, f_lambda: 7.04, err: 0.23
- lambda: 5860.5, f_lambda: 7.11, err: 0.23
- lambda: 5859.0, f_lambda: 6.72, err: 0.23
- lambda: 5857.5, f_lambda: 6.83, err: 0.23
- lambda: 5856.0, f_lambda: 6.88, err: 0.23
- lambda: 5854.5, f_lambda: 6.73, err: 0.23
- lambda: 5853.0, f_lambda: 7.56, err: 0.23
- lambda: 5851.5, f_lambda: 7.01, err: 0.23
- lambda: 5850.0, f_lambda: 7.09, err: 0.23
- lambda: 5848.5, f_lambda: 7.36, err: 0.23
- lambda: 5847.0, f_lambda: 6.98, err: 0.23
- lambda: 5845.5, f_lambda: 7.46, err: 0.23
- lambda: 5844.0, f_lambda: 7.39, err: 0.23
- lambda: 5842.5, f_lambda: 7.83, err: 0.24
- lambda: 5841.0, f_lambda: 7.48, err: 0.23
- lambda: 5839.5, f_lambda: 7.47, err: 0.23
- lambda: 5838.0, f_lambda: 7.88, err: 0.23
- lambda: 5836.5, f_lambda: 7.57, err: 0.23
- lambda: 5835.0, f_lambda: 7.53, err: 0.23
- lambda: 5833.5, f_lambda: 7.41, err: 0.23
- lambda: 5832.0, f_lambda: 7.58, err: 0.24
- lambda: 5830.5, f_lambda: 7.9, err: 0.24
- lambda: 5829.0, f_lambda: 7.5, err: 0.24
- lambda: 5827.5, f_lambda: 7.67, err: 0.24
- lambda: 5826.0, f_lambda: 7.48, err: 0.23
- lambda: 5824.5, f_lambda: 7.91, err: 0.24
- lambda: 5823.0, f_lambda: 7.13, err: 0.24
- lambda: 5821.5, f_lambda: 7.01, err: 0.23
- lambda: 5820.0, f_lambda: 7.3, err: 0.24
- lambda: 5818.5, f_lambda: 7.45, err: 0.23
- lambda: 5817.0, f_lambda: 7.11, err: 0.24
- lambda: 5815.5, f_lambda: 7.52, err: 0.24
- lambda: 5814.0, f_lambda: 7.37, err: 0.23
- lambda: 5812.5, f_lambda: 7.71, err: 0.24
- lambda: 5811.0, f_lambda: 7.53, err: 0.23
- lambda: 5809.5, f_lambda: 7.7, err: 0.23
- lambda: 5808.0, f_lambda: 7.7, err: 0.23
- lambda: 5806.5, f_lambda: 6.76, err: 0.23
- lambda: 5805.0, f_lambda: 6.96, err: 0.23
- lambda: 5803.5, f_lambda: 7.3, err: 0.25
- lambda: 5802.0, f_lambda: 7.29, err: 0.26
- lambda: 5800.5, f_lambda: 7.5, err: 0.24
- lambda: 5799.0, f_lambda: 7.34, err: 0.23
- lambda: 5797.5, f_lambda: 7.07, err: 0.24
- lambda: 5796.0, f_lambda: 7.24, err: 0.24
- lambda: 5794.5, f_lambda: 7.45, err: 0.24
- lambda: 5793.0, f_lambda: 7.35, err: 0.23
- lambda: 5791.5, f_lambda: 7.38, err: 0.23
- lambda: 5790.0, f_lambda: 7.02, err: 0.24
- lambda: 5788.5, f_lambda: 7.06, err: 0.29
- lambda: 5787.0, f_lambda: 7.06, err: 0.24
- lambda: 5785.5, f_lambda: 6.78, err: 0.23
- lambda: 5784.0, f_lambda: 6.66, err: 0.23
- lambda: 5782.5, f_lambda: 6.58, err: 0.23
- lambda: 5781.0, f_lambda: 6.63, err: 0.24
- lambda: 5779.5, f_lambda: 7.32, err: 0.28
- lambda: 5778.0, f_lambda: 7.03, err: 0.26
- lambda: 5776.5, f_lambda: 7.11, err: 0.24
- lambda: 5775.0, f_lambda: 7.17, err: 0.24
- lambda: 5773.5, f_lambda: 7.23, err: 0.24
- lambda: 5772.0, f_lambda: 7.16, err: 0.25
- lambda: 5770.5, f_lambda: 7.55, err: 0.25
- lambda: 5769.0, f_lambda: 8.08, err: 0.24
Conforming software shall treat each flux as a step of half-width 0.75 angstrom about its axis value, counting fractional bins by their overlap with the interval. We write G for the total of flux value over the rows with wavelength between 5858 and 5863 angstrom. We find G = 21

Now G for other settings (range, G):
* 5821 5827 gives 30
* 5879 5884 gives 21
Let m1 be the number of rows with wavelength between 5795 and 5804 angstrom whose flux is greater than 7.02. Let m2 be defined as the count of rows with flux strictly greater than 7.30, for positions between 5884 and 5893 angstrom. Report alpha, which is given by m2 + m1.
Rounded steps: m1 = 6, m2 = 0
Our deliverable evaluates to 6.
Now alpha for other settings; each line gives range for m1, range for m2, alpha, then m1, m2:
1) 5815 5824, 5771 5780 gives 6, 5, 1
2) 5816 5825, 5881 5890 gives 5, 5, 0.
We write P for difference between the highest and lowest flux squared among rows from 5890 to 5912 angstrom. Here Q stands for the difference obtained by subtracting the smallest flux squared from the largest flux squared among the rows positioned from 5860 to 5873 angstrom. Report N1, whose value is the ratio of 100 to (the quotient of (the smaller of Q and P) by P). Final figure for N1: 269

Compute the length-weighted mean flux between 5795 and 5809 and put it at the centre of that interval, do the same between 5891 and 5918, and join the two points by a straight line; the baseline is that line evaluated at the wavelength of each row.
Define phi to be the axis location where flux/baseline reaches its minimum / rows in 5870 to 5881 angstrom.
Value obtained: 5875.5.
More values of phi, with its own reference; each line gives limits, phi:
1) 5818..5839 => 5821.5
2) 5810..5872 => 5854.5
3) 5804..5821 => 5806.5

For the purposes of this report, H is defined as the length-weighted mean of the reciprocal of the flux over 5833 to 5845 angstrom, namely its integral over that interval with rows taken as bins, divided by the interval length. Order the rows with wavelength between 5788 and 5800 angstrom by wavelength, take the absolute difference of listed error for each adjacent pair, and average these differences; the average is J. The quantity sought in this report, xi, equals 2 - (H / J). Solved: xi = -10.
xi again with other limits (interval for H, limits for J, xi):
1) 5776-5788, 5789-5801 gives -23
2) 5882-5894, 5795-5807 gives -15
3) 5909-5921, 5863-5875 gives -23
